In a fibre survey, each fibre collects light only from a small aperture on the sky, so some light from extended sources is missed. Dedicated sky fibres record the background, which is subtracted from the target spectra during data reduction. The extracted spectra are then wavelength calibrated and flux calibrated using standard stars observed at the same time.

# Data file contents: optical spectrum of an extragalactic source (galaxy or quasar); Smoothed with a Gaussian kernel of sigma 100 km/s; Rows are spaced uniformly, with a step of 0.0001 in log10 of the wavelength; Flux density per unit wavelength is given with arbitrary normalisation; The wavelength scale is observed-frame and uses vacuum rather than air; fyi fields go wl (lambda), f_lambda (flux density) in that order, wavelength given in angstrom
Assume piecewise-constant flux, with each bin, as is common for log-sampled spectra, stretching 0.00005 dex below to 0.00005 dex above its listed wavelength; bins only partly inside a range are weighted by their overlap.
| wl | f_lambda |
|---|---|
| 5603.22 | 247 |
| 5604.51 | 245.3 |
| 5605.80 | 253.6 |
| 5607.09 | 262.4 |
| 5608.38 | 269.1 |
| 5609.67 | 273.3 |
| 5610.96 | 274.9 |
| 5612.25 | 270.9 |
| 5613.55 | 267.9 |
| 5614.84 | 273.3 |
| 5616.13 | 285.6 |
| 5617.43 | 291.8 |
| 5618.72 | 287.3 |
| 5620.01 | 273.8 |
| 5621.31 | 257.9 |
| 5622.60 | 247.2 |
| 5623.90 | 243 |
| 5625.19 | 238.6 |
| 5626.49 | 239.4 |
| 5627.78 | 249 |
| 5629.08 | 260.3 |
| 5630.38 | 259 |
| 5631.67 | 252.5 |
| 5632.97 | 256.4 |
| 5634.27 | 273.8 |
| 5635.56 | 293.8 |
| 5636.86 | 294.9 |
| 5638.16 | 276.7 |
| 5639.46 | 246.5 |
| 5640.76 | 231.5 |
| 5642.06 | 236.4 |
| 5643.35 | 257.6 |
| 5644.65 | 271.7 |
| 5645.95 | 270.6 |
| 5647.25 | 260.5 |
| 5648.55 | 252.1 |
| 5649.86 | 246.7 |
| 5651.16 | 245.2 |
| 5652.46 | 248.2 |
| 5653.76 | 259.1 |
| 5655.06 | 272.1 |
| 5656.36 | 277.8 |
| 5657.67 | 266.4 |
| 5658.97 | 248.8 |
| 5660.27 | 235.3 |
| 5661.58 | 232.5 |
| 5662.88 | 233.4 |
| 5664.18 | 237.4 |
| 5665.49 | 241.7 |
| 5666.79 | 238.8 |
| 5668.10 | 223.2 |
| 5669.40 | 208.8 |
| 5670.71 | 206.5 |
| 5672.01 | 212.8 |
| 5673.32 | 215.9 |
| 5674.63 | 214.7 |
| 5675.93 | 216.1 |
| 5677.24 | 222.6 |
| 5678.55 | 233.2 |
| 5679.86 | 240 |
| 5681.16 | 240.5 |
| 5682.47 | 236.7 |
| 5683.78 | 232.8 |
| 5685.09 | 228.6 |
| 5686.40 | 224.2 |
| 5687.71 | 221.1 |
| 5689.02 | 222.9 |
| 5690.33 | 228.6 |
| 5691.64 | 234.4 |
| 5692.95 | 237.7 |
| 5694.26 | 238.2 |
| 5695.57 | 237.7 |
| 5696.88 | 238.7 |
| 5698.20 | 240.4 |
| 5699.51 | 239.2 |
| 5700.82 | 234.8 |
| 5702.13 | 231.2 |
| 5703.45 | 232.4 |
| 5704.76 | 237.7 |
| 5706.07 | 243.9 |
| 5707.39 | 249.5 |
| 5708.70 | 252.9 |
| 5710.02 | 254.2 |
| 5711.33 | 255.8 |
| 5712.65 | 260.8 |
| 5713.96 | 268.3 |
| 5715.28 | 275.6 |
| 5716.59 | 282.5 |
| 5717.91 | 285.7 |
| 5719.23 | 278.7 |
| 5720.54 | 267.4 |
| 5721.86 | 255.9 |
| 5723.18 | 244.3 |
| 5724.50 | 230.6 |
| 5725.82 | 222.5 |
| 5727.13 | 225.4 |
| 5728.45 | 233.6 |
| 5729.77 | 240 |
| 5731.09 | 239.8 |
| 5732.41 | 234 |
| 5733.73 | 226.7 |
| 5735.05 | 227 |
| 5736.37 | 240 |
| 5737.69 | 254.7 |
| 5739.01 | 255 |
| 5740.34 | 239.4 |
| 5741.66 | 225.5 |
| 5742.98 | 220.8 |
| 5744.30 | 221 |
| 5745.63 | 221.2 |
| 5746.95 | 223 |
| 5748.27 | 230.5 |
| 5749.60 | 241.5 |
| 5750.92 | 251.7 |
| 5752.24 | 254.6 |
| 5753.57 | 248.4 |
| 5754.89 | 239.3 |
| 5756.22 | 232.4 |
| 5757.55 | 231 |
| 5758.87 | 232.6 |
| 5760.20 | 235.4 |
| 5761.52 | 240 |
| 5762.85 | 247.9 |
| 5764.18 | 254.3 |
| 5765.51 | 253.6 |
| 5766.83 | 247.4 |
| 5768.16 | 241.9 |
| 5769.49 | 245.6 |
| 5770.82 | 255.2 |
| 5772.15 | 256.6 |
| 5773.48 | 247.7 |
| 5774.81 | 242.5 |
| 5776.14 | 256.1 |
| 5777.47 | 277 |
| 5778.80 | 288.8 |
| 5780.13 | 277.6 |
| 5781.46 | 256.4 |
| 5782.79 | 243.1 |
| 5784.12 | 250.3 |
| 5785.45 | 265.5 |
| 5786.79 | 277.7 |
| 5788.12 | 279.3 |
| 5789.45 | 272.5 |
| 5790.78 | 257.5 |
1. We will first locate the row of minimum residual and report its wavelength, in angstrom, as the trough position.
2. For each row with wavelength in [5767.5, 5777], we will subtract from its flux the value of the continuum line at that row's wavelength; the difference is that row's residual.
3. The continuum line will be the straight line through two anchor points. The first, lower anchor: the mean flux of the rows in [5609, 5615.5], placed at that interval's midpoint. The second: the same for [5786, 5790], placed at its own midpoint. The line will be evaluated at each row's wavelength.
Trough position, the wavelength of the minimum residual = 5768.16 angstrom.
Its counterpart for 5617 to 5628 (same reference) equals 5625.19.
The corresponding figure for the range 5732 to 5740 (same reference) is 5733.73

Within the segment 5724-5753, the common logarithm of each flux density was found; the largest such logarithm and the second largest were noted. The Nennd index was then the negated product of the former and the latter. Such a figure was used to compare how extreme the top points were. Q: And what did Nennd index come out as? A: -5.79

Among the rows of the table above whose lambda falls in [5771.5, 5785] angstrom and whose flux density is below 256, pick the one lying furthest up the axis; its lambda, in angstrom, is 5784.12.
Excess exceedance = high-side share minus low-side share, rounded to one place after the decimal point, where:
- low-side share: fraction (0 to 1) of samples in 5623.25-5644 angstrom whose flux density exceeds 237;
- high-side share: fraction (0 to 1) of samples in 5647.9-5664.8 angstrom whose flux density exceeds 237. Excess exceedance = -0.1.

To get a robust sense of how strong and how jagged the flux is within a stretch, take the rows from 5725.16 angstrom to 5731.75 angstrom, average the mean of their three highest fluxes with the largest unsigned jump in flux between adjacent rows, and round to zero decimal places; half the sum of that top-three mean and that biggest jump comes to 123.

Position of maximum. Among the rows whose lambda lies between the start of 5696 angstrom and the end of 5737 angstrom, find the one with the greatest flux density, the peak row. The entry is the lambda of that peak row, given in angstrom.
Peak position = 5717.91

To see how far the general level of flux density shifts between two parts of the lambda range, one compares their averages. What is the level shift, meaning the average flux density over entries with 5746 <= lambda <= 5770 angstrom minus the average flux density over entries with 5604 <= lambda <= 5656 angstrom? -20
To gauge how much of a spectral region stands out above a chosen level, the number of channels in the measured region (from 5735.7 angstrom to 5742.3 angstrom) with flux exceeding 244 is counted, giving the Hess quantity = 2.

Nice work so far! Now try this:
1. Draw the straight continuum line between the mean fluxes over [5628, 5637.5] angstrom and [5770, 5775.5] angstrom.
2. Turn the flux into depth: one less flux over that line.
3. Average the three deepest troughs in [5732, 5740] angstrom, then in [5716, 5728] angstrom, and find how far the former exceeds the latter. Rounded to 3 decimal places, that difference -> -0.016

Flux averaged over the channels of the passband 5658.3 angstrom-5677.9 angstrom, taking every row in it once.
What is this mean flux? 226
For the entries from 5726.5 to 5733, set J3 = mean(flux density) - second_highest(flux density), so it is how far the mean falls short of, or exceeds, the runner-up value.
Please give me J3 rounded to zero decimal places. -5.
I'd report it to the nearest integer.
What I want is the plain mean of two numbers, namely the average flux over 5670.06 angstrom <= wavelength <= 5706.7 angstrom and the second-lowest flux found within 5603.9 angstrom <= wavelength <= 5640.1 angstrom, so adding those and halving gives 235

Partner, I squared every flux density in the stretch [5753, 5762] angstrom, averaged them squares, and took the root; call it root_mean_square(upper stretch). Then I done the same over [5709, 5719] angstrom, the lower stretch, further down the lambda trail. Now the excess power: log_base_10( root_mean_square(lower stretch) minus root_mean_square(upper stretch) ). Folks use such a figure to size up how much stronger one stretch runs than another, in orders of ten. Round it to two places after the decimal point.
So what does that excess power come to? 1.51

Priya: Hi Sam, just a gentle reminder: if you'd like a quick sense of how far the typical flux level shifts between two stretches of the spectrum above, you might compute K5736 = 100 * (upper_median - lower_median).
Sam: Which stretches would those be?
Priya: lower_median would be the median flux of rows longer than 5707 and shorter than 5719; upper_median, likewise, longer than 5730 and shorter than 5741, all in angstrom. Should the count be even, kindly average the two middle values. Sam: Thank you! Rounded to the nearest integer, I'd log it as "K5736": -2120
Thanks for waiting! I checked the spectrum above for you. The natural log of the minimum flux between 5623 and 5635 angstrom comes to 5.47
